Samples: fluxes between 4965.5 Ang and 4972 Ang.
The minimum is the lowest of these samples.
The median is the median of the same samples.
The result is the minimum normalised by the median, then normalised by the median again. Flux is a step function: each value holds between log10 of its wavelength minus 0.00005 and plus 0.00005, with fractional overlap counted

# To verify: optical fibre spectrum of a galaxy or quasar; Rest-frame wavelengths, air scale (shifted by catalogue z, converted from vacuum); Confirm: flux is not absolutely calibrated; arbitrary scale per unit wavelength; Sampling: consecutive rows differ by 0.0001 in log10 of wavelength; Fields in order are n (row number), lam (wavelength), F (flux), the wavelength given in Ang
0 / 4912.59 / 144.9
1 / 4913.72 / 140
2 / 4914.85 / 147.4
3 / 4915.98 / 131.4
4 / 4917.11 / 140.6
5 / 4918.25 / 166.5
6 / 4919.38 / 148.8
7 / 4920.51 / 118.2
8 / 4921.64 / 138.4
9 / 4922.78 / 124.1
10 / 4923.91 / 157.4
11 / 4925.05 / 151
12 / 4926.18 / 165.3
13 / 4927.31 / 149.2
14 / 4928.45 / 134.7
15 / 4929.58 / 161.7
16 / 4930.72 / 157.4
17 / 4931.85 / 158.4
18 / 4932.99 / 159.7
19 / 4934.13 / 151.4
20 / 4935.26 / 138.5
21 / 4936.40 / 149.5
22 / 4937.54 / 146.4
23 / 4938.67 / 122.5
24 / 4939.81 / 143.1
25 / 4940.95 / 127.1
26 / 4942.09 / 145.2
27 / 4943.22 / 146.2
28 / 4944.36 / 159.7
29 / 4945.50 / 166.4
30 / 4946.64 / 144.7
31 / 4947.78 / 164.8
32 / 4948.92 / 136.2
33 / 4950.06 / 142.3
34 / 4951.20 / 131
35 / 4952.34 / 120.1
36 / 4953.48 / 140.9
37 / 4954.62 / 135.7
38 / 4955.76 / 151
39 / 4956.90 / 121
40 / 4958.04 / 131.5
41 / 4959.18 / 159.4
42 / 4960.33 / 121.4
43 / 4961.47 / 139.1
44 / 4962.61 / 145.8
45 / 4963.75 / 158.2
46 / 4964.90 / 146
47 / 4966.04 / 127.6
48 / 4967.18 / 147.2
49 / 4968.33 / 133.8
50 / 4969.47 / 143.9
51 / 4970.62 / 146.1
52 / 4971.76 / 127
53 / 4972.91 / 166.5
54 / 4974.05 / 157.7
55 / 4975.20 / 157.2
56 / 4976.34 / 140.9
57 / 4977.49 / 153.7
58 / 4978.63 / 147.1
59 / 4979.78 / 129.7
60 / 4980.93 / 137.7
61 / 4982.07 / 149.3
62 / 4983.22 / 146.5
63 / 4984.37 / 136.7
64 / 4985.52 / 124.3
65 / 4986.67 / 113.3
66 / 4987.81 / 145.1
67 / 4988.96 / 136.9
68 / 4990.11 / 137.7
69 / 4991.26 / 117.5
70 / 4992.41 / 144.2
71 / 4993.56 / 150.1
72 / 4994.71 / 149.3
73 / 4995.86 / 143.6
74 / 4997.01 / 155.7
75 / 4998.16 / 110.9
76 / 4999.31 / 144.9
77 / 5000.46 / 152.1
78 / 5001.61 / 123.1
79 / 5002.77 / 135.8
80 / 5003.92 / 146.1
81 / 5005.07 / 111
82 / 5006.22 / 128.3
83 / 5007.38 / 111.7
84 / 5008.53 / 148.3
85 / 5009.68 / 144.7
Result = 0.0066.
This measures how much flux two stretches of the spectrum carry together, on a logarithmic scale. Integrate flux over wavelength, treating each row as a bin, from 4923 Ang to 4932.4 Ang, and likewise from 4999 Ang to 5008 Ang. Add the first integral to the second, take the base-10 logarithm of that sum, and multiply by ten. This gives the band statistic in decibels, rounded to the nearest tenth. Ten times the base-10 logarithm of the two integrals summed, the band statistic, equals 34.2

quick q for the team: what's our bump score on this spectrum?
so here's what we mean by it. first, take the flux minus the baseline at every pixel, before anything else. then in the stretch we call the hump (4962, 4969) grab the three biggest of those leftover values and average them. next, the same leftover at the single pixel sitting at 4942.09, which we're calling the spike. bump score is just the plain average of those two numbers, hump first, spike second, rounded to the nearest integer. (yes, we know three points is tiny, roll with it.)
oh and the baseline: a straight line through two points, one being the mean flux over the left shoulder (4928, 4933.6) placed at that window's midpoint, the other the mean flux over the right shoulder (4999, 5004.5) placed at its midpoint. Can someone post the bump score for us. -2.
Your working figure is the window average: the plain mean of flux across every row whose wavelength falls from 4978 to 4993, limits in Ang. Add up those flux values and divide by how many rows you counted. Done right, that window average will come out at 136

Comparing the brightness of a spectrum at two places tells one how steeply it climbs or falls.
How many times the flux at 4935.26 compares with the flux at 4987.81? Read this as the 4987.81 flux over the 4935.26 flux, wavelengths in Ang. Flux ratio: 1.05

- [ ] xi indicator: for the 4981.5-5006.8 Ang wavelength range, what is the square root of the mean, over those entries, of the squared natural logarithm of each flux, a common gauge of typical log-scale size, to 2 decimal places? 4.91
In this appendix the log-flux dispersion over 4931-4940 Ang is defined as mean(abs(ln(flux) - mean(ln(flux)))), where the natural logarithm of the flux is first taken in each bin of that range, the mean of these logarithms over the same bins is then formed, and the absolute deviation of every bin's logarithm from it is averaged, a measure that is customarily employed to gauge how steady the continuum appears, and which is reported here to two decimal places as 0.06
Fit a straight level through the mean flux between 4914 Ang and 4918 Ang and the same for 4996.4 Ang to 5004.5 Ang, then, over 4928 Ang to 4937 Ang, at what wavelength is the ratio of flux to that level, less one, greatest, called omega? 4929.58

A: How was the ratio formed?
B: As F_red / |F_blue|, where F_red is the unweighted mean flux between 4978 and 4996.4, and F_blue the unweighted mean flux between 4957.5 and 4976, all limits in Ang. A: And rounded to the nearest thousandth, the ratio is 0.957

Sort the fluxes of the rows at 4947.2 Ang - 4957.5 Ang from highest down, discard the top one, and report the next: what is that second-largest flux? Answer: 151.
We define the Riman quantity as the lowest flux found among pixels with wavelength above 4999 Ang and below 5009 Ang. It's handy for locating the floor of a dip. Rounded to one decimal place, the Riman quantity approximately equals 111.0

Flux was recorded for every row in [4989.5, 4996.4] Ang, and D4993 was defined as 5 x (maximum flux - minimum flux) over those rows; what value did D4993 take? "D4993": 163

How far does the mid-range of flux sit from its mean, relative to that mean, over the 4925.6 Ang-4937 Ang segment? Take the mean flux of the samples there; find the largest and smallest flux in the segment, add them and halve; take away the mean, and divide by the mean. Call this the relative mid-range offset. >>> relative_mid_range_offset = -0.017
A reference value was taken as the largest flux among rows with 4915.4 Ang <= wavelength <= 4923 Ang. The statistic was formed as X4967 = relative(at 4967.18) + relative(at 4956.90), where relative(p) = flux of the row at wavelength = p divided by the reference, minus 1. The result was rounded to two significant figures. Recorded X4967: -0.39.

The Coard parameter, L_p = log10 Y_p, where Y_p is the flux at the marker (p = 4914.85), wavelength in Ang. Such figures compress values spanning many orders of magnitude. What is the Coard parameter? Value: 2.168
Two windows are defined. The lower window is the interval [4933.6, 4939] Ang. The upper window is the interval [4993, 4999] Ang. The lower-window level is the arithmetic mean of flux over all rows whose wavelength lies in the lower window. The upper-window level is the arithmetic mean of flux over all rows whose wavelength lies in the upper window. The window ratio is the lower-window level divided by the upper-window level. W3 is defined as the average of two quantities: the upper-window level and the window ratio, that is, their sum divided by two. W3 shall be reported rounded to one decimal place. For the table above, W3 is 71.5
